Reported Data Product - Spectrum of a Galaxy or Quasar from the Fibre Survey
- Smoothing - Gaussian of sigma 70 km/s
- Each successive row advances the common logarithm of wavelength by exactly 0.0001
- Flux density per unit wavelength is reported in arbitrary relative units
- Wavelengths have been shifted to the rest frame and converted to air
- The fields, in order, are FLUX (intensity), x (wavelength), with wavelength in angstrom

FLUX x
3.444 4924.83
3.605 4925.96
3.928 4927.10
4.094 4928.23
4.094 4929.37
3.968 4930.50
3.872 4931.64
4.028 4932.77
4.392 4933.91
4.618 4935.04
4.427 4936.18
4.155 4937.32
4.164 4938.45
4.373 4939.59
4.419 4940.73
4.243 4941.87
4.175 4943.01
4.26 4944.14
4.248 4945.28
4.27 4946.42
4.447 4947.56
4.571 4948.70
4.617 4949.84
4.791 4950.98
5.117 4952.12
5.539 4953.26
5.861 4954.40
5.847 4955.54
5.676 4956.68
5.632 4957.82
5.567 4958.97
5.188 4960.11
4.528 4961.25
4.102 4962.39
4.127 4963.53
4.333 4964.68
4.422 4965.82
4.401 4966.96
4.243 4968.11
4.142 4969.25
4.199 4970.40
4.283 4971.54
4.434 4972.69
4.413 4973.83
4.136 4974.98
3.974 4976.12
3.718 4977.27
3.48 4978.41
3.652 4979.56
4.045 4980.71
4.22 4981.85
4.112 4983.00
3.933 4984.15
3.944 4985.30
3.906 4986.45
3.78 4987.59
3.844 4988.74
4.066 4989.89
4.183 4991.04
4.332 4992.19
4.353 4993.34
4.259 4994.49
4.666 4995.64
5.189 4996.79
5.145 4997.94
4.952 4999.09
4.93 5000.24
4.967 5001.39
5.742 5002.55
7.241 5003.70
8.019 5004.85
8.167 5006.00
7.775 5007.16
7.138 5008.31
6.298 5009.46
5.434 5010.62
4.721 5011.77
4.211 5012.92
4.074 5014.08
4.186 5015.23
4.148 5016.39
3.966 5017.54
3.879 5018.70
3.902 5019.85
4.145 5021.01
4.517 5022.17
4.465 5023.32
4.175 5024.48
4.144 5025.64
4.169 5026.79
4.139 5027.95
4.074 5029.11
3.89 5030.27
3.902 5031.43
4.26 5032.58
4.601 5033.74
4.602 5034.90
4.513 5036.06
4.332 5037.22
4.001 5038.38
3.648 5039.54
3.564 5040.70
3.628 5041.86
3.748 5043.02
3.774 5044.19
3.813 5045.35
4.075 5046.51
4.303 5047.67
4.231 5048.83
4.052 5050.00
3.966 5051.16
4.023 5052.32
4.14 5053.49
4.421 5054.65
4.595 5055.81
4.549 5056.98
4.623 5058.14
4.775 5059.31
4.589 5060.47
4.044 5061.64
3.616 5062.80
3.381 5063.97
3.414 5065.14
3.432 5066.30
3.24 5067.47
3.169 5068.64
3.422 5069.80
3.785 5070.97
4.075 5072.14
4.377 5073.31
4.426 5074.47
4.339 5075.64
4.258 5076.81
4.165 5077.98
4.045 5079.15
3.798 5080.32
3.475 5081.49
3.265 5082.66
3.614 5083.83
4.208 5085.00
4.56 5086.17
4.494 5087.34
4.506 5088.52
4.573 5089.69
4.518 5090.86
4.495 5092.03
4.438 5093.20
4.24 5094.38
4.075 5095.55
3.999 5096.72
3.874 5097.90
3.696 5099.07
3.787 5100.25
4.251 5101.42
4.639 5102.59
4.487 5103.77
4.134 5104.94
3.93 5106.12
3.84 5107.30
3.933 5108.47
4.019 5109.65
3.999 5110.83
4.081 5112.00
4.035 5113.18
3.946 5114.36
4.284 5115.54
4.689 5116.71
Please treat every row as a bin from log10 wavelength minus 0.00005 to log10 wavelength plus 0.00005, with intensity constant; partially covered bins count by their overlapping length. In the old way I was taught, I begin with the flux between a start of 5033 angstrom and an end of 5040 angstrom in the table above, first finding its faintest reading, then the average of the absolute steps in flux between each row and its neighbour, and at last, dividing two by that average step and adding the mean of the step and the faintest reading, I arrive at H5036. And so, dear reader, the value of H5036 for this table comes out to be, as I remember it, 12.4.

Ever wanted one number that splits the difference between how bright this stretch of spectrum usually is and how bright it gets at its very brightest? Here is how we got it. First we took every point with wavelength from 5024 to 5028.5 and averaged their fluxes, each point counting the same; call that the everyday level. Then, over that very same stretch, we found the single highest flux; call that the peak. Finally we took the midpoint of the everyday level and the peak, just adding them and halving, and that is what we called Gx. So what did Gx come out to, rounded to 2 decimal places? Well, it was 4.17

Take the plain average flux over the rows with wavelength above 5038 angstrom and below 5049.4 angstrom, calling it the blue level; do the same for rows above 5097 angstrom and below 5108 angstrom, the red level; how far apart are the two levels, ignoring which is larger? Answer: 0.19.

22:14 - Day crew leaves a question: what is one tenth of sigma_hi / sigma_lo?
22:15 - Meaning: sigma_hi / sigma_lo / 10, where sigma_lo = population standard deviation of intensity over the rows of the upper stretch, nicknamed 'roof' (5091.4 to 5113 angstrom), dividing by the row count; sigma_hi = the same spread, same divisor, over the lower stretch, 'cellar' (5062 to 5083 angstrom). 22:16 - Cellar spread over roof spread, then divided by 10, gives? 0.16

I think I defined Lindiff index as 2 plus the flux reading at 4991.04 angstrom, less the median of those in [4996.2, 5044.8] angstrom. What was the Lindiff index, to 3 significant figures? 1.95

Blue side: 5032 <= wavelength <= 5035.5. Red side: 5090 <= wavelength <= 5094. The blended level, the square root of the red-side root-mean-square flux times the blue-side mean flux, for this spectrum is 4.49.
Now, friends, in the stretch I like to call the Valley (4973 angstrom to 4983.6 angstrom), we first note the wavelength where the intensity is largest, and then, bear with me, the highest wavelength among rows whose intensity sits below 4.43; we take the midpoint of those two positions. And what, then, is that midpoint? 4978.4 angstrom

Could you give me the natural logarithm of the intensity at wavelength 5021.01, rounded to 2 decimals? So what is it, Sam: 1.42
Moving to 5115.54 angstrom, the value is 1.45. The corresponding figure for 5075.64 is 1.47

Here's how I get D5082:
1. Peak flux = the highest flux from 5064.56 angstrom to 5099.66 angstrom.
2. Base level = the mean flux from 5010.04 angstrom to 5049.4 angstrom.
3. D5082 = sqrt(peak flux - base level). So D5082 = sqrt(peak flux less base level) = 0.65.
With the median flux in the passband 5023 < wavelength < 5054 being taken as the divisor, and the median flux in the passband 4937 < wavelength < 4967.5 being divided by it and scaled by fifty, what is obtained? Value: 54.3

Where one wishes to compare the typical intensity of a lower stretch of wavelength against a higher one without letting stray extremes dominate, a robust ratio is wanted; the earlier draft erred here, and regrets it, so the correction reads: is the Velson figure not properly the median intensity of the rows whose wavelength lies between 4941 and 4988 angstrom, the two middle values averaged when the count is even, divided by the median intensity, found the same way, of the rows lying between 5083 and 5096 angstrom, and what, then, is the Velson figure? 0.95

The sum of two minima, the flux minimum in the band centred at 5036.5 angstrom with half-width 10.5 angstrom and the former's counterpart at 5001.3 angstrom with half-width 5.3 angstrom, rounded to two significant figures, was 8.5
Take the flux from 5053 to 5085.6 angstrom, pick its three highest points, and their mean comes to 4.7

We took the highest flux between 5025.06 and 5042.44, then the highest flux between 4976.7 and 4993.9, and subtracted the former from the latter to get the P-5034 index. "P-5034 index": -0.25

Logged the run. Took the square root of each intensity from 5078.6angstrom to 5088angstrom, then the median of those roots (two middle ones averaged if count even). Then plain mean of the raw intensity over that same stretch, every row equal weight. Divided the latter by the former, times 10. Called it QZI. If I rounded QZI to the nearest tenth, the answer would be 19.9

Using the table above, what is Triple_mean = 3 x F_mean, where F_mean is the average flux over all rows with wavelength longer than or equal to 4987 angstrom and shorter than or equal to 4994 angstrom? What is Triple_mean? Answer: 12.3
